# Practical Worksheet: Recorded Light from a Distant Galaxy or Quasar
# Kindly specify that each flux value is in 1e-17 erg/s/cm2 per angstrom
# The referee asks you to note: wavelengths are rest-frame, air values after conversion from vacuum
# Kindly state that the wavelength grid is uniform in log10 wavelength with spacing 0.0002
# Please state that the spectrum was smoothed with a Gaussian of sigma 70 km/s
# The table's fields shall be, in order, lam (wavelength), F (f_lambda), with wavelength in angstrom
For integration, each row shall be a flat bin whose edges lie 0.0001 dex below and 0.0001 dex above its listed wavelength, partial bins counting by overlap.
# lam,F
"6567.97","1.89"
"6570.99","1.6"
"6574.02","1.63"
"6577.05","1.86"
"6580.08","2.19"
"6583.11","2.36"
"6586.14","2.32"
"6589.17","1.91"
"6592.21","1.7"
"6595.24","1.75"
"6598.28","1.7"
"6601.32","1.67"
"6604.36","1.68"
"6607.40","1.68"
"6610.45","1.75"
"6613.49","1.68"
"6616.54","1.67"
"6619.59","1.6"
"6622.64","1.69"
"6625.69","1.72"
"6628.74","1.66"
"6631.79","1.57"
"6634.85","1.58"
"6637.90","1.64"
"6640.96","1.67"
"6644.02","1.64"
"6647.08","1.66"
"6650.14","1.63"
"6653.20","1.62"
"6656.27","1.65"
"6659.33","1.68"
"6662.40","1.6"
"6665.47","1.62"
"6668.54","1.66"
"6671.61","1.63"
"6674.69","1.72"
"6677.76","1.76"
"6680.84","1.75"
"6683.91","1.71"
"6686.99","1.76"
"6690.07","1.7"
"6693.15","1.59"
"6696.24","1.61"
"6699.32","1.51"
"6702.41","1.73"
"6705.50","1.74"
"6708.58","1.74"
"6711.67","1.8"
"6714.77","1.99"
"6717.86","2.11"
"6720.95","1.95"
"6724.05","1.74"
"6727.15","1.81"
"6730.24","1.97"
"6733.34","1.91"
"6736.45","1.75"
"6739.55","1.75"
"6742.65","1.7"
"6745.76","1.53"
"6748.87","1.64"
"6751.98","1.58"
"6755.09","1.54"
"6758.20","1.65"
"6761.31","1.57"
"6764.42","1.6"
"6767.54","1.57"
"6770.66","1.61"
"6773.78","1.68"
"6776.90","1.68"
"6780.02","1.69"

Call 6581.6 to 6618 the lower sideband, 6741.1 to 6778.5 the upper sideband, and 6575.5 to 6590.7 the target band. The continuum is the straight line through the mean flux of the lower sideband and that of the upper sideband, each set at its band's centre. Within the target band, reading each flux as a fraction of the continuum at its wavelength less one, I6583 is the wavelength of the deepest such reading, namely 6577.05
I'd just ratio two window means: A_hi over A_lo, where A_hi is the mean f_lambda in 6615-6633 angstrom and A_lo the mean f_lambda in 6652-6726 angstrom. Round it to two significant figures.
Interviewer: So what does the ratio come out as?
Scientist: 0.96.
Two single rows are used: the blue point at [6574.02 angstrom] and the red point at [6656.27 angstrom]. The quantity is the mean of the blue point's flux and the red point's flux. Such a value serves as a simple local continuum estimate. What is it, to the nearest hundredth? 1.64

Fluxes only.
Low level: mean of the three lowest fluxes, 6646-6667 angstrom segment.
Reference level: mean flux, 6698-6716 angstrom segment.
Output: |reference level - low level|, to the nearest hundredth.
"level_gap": 0.14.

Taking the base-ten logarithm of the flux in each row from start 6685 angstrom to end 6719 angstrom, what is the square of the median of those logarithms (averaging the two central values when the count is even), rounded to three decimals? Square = 0.058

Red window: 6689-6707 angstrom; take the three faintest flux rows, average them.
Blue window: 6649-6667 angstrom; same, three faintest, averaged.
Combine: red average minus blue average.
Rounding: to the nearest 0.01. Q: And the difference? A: -0.04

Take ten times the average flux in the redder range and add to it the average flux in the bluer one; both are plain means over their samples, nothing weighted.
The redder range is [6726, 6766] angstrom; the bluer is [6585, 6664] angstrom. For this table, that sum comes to 18.6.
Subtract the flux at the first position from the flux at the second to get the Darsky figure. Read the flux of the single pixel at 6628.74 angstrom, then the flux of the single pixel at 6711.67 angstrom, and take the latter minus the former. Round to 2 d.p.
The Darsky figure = 0.14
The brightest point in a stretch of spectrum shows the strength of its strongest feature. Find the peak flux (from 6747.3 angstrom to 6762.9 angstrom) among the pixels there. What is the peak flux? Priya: 1.65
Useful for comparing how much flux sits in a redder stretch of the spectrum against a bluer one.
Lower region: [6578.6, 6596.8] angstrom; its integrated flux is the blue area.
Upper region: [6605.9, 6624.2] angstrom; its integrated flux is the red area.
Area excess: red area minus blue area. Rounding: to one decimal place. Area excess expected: -6.4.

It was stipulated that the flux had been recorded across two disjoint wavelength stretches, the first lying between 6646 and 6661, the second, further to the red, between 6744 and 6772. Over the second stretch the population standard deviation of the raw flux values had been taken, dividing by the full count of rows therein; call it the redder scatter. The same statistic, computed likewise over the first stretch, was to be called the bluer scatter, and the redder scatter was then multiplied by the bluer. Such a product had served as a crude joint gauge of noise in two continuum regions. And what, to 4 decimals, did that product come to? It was 0.0008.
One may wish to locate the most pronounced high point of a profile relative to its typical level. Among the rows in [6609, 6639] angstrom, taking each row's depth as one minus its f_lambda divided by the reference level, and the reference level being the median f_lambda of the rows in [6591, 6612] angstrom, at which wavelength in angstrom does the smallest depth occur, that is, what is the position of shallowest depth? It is 6610.45 angstrom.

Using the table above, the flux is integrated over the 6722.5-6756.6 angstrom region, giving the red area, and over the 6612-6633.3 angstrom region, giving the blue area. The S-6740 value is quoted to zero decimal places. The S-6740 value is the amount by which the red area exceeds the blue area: 23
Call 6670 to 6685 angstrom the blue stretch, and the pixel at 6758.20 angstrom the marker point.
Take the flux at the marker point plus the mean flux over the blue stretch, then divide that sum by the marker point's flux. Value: 2.04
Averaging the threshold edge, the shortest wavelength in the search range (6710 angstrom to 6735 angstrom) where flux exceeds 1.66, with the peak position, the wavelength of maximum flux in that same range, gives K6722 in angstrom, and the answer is 6714.8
